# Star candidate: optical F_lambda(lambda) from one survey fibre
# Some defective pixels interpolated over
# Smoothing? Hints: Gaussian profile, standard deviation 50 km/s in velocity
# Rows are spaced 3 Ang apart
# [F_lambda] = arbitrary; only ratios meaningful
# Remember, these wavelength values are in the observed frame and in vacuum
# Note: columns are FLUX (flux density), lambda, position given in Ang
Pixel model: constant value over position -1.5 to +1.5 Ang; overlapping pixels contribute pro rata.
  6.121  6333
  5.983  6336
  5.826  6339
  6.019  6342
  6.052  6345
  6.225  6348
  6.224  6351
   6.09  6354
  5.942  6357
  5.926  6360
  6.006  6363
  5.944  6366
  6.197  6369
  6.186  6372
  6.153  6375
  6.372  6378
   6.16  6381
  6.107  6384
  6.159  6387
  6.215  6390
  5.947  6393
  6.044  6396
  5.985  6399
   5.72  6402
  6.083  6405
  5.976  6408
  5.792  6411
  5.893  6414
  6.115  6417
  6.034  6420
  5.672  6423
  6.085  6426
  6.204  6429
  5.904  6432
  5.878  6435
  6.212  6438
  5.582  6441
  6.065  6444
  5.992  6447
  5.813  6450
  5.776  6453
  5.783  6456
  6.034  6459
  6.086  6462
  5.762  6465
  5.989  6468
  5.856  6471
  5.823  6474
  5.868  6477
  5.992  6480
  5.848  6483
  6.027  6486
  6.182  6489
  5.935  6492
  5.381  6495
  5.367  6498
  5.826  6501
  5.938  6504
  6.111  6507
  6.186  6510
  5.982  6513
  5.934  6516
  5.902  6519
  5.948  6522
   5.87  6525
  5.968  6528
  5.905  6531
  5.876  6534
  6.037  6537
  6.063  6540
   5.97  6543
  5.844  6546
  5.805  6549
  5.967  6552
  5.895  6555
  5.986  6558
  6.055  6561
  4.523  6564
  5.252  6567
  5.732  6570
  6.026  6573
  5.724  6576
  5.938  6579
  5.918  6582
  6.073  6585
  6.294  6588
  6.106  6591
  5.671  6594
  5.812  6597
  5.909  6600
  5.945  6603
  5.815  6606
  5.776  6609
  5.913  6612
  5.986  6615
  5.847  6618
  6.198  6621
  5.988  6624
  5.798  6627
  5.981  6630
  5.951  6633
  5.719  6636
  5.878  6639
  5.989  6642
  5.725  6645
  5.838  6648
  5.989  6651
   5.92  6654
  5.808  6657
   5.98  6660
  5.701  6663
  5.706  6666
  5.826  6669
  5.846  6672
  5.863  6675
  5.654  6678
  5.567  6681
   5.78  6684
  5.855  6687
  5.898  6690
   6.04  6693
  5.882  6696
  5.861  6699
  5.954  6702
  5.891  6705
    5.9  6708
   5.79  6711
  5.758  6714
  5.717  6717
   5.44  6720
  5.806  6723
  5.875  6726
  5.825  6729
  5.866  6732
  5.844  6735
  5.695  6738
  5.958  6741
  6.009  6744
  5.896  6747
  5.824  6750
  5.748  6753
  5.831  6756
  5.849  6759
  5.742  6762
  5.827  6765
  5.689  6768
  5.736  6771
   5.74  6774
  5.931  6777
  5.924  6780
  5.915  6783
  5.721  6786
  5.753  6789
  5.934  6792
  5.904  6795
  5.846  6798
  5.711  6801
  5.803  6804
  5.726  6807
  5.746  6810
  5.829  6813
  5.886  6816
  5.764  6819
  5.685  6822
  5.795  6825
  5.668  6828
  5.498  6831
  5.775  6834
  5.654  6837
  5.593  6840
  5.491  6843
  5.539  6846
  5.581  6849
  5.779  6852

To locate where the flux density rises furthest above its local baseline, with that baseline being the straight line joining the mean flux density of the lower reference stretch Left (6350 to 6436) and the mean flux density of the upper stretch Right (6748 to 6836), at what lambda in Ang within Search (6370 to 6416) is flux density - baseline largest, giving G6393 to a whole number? 6378 Ang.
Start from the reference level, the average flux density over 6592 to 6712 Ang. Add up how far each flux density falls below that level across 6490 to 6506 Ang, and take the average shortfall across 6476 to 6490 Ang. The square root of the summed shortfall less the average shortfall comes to 0.99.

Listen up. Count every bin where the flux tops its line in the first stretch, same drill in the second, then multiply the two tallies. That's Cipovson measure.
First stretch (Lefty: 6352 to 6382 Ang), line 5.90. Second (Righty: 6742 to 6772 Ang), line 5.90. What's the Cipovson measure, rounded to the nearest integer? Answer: 10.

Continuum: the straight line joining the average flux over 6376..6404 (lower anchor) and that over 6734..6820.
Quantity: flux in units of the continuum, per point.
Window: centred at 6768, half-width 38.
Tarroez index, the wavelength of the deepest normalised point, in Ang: 6738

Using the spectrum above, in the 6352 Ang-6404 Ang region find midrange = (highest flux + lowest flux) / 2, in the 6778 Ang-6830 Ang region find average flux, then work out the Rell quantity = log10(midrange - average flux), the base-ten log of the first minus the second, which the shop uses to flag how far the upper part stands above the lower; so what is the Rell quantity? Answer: -0.61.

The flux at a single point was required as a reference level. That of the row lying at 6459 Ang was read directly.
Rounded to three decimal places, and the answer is 6.034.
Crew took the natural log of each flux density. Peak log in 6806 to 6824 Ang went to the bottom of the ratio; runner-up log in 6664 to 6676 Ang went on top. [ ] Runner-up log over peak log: 1.00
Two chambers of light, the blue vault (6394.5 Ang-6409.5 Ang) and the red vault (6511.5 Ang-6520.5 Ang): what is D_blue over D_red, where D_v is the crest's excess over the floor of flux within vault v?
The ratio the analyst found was 4.5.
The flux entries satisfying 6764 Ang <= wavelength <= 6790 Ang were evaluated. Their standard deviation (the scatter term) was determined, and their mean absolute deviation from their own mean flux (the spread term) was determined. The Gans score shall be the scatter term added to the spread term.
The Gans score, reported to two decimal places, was 0.18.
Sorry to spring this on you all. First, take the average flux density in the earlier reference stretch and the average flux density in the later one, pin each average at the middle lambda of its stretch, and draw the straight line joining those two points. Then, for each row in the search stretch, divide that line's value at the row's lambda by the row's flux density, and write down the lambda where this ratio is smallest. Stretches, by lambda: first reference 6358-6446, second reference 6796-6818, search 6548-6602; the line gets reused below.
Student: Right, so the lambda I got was 6588 Ang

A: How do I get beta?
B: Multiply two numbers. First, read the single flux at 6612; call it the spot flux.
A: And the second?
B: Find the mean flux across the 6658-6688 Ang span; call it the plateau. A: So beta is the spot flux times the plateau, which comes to 34.2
